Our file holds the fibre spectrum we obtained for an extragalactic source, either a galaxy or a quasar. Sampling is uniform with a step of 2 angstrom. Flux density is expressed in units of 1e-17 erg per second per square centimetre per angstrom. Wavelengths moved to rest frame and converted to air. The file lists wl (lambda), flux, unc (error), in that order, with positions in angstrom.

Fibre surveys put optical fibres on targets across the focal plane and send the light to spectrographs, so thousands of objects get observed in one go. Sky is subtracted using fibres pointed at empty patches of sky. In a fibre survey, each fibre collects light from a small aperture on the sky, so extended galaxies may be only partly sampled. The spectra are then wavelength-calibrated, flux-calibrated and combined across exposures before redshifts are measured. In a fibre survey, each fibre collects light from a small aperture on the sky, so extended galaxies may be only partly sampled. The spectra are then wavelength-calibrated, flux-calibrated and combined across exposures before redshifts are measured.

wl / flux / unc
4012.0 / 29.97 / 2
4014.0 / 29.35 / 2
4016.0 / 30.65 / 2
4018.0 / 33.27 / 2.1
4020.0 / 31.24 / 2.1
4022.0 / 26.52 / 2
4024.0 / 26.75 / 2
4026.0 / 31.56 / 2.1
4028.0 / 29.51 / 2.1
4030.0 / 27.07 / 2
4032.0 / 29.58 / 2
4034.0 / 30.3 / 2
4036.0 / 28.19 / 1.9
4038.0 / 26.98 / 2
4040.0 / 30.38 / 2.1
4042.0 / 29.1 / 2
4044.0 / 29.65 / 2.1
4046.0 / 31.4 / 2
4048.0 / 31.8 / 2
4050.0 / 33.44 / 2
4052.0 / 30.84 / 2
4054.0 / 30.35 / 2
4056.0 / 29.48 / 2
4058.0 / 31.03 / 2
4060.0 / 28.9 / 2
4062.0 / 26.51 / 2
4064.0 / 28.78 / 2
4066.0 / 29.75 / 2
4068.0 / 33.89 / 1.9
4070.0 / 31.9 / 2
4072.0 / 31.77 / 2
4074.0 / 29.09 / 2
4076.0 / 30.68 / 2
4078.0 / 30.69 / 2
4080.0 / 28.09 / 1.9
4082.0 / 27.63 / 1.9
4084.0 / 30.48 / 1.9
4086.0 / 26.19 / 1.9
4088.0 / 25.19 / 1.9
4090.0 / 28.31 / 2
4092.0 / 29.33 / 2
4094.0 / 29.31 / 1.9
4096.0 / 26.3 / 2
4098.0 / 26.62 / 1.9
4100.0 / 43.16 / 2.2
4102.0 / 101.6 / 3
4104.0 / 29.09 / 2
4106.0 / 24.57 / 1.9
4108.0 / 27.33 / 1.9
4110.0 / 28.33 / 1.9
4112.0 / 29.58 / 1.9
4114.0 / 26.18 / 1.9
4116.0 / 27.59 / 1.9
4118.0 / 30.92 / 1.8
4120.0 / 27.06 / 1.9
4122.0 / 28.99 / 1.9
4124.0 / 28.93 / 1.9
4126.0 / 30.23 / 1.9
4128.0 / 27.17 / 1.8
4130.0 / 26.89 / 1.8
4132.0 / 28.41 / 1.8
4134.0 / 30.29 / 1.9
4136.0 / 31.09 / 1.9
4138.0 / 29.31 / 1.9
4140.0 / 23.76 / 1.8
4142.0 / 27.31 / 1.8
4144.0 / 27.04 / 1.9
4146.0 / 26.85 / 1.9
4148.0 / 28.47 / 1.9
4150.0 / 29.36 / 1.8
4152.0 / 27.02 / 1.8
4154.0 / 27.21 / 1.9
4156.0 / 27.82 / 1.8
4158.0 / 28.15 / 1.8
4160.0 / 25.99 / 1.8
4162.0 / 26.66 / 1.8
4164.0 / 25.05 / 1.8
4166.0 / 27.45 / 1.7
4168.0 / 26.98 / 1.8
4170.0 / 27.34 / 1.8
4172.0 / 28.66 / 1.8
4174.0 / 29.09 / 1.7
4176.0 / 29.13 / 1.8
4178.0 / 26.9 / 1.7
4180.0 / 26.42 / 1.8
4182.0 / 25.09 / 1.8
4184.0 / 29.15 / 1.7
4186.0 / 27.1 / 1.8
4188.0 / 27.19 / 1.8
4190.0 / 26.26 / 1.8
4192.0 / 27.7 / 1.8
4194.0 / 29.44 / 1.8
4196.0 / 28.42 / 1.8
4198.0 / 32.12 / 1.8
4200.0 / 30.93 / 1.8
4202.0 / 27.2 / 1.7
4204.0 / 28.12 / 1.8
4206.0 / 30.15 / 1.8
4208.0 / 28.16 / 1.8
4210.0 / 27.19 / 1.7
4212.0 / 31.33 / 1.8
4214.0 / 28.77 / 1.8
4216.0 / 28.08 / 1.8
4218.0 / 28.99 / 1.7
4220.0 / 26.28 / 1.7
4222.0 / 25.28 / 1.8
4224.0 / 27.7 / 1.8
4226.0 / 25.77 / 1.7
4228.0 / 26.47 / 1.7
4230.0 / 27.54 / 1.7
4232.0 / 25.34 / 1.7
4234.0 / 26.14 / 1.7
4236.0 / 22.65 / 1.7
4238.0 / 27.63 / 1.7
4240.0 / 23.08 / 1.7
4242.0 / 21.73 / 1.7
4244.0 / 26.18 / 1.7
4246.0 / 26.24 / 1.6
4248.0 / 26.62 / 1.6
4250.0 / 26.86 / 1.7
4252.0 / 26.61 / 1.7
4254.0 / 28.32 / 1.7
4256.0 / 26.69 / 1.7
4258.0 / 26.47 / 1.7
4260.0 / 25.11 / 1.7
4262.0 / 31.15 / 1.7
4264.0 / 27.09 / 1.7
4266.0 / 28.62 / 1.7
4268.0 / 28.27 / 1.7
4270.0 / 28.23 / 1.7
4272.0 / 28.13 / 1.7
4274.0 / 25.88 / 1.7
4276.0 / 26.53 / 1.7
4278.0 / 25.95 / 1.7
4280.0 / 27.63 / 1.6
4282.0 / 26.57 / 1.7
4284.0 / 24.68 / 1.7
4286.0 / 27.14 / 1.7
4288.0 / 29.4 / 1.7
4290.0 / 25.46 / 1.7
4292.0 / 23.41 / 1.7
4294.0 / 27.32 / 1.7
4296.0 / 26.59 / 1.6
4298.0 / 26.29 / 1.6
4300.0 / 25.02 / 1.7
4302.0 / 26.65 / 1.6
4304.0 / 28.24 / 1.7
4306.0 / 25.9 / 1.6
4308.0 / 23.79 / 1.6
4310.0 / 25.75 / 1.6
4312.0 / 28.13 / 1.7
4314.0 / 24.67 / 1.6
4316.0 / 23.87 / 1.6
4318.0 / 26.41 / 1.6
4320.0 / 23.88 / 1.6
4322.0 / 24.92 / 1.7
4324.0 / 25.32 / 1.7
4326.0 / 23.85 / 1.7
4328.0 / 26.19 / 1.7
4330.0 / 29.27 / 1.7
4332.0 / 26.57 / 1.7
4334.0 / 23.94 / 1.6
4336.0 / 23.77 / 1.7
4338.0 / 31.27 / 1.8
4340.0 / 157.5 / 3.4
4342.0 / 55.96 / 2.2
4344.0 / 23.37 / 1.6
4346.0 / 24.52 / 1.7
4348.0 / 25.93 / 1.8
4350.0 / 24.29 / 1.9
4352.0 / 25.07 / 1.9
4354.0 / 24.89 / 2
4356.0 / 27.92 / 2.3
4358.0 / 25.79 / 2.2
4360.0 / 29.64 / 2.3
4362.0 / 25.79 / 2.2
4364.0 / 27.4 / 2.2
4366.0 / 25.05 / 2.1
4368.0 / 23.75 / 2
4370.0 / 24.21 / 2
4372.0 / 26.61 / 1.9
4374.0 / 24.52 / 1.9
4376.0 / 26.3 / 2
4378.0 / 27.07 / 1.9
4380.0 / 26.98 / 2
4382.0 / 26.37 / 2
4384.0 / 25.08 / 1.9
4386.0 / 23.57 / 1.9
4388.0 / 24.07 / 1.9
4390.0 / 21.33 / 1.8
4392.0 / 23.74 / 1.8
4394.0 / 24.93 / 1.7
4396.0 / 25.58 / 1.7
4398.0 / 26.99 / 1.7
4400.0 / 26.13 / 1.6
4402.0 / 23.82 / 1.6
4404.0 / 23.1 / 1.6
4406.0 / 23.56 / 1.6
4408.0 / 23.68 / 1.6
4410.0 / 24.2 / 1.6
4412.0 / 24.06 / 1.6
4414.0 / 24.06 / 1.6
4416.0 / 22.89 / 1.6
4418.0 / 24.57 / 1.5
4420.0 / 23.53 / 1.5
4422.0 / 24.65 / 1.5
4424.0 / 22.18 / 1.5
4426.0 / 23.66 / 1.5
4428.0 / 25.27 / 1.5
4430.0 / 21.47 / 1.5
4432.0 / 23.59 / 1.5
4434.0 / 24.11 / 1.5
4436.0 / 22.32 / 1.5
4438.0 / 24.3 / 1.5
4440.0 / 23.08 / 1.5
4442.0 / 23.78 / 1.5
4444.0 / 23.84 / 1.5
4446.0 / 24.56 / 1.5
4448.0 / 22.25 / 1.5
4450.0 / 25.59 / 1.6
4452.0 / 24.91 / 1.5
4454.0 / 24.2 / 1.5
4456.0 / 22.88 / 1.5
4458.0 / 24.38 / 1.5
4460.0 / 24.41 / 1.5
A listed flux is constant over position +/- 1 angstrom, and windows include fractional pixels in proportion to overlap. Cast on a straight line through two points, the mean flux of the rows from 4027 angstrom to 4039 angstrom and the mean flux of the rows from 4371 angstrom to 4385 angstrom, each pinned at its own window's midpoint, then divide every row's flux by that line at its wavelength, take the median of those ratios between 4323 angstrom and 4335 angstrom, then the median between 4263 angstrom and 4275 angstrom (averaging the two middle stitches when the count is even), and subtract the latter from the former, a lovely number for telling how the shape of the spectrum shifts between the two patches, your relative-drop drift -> -0.076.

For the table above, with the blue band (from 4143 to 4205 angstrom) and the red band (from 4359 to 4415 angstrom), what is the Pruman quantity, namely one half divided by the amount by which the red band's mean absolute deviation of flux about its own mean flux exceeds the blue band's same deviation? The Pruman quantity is 2.4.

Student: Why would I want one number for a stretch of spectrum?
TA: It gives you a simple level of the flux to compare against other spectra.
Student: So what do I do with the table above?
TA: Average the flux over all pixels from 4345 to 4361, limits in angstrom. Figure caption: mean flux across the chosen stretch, 26.0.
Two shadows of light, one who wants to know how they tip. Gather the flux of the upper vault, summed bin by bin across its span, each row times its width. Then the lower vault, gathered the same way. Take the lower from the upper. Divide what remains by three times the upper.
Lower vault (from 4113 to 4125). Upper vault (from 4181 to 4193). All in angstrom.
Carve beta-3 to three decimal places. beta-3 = -0.015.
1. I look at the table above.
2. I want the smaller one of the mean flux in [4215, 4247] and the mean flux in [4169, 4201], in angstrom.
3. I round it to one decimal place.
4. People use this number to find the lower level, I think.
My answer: 25.9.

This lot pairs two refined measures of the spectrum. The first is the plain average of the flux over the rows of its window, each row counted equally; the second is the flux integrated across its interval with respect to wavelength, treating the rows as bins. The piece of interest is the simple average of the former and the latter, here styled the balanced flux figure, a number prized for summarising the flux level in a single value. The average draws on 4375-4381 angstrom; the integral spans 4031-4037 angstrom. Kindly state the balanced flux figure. 101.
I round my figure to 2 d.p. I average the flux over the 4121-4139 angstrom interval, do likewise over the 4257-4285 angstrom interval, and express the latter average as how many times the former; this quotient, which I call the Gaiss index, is 0.94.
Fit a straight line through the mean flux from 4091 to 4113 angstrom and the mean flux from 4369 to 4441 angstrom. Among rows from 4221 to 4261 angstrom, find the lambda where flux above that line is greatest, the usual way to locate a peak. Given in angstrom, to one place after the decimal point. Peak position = 4254.0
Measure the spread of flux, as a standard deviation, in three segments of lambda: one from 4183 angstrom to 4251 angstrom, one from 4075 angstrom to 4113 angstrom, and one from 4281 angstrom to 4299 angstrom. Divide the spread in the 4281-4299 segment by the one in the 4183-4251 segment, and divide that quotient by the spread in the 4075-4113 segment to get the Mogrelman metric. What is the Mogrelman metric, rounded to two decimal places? 0.04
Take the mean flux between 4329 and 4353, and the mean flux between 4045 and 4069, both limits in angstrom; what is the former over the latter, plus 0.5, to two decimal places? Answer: 1.79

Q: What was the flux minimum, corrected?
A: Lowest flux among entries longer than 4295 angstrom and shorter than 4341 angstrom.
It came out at 23.77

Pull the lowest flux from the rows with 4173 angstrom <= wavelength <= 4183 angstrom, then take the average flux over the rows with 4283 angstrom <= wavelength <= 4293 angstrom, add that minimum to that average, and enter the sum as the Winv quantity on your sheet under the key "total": 51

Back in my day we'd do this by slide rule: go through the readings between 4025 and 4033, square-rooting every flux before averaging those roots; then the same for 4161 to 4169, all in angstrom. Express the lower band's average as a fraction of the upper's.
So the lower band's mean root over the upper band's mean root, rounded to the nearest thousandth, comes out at 1.053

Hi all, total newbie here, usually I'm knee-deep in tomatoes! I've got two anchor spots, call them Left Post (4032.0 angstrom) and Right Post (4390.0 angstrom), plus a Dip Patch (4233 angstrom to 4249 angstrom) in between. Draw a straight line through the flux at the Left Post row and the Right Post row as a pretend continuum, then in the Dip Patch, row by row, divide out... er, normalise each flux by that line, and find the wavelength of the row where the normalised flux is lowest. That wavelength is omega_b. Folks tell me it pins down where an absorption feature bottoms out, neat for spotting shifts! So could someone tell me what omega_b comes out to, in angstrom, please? 4242.0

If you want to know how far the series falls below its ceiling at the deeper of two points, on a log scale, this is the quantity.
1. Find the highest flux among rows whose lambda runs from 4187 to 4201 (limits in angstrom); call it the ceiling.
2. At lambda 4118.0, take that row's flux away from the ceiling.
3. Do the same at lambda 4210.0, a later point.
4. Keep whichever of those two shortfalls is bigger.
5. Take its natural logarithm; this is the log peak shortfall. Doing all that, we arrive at 1.6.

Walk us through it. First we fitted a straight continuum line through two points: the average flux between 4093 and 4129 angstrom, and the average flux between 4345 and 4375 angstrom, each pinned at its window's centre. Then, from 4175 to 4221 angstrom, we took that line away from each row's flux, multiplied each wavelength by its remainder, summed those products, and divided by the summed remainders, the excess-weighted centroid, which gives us 4192.8 angstrom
